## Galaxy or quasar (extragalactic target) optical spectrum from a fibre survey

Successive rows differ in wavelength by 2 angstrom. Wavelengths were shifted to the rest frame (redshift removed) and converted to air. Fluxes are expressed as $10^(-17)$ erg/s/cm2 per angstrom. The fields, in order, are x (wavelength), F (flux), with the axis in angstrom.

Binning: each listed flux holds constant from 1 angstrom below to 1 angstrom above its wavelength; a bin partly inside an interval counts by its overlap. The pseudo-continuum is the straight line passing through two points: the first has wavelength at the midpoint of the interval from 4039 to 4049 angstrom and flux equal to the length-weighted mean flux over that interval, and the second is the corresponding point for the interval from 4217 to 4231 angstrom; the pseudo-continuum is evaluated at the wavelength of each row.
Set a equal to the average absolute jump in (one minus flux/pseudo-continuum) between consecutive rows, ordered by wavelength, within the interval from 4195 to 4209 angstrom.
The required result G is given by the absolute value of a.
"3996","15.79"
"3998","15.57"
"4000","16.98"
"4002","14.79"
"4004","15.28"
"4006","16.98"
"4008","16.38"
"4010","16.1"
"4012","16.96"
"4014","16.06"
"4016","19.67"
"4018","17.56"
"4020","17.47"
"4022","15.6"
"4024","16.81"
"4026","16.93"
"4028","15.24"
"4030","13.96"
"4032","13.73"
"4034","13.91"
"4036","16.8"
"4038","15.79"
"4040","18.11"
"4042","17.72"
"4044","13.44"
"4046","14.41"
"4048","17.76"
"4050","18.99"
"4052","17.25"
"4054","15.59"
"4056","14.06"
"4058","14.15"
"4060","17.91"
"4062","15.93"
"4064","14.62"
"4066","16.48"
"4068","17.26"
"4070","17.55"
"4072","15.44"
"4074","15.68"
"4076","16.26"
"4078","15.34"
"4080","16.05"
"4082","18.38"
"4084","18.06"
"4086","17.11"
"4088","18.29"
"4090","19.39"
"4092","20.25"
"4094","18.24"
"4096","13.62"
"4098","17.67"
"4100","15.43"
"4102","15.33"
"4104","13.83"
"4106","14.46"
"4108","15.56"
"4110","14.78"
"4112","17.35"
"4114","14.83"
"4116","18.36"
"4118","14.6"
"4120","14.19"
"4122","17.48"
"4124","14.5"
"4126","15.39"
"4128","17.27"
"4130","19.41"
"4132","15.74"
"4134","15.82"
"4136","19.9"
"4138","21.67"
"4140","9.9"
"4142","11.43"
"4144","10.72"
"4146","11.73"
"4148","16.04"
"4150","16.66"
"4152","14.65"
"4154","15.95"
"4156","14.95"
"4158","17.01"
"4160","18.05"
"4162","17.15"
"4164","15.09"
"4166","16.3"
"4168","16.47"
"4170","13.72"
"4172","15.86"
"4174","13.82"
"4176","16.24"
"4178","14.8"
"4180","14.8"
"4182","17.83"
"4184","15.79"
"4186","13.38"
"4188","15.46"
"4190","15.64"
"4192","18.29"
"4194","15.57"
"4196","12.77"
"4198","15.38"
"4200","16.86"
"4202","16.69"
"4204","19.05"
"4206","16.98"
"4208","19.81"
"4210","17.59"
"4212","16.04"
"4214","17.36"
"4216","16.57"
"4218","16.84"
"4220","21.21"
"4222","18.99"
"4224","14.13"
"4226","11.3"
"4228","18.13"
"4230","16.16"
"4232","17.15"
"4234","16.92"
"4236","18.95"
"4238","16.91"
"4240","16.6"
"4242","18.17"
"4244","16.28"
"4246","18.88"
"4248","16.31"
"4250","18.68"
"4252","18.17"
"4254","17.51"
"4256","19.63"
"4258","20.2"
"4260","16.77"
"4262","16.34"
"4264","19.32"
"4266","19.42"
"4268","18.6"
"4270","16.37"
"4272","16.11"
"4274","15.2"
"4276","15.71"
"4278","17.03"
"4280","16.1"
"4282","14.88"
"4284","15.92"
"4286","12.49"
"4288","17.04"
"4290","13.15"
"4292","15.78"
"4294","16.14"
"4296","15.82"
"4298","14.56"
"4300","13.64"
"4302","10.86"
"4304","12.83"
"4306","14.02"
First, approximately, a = 0.115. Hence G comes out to 0.12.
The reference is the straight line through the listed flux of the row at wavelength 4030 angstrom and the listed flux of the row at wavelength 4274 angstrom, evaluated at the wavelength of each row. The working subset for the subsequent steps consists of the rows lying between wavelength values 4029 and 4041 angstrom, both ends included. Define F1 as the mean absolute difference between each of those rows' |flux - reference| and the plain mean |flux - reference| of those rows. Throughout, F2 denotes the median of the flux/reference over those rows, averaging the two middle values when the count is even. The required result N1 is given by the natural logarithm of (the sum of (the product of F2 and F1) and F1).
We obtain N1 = 1.1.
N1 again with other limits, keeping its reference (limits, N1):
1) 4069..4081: 0.2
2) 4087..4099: 1.0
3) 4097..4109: 0.4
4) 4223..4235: 0.6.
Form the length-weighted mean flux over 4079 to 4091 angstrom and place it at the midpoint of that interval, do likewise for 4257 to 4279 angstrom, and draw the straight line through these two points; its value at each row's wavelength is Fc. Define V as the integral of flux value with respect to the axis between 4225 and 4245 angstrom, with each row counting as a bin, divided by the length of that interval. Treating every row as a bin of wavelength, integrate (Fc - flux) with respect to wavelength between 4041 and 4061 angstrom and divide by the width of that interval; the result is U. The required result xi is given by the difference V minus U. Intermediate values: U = 1.8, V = 16.7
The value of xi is 14.8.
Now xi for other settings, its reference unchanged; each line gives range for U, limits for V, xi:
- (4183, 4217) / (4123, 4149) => 14.2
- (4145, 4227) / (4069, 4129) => 14.8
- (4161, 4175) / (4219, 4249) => 14.9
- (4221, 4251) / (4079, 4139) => 16.2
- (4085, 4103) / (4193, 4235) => 16.1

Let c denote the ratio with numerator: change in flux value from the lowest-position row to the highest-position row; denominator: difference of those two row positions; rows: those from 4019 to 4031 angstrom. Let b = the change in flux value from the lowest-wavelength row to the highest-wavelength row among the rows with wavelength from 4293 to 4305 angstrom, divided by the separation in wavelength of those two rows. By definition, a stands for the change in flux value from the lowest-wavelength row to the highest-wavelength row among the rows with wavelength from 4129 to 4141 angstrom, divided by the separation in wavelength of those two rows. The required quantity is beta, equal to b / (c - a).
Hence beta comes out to -0.6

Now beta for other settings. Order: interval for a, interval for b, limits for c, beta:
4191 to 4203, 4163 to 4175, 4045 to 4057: -1.0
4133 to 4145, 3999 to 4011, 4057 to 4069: -0.1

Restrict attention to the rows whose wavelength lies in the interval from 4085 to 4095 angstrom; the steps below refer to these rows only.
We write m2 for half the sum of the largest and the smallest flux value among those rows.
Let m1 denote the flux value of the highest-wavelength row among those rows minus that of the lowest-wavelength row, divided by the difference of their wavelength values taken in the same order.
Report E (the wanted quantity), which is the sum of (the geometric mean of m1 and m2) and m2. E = 20.3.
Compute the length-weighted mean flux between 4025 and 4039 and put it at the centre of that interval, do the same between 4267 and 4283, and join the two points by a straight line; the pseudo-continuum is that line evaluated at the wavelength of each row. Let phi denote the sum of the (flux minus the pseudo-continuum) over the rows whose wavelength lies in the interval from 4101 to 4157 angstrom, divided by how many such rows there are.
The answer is -0.2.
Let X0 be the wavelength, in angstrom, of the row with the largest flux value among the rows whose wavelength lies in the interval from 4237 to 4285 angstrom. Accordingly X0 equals 4258 angstrom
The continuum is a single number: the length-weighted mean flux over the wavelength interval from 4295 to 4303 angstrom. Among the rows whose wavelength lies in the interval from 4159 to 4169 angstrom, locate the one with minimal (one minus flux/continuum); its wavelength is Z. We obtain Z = 4160 angstrom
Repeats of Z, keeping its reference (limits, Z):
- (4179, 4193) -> 4192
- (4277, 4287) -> 4278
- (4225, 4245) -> 4236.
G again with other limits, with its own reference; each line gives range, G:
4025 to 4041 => 0.08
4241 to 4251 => 0.14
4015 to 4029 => 0.07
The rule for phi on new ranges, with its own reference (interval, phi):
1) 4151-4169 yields 0.4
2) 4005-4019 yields 2.0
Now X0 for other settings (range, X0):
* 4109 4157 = 4138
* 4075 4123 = 4092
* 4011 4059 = 4016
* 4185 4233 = 4220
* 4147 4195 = 4192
